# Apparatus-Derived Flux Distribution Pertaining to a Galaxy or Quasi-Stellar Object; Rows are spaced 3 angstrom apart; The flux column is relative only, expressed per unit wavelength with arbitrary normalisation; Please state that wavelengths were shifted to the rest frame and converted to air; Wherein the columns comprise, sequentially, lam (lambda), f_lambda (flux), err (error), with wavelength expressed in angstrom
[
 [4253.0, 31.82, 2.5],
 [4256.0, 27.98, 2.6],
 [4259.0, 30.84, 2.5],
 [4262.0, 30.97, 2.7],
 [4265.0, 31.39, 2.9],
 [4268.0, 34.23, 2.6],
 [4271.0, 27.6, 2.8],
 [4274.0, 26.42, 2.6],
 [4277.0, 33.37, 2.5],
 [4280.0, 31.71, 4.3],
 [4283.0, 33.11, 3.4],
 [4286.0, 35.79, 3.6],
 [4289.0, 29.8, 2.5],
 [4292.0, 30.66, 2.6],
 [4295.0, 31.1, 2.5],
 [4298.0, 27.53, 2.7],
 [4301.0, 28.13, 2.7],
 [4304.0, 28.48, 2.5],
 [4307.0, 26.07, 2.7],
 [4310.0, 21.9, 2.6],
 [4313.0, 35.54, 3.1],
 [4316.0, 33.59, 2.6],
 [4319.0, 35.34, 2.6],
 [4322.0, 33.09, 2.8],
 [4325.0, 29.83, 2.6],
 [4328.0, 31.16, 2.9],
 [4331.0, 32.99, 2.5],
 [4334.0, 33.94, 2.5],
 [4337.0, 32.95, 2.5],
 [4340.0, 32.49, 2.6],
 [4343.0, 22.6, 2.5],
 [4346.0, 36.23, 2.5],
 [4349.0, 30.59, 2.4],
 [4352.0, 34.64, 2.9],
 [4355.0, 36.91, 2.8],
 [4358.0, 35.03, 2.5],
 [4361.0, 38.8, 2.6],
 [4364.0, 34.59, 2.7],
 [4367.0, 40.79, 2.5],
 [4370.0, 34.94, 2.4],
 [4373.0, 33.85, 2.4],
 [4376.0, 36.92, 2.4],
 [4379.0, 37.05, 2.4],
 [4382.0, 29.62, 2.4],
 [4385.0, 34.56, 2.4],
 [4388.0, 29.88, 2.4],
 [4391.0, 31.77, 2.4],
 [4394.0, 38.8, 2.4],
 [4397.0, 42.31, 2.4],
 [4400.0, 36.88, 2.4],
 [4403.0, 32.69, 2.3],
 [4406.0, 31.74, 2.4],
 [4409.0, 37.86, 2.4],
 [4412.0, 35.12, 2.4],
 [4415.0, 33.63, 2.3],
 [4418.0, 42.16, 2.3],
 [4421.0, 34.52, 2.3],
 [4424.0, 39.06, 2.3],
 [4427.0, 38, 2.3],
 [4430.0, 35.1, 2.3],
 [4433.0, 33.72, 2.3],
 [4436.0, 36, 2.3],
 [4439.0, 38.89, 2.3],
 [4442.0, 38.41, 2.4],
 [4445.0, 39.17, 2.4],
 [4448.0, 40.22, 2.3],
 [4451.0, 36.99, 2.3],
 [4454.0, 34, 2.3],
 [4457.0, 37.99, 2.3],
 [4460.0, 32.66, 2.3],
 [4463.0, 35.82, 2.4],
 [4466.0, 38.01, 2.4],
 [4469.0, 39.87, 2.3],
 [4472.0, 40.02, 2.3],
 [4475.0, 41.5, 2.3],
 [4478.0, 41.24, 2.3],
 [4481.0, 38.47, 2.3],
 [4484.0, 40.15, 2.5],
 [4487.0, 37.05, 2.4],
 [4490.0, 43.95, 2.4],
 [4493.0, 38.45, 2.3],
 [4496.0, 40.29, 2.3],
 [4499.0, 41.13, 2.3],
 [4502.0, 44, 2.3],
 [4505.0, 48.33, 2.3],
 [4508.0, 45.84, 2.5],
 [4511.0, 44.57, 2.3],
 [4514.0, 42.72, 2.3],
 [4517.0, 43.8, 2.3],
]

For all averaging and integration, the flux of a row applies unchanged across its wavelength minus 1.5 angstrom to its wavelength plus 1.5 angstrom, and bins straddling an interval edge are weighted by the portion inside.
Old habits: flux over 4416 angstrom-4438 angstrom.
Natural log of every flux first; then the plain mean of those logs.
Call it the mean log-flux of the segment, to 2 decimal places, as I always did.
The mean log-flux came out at 3.61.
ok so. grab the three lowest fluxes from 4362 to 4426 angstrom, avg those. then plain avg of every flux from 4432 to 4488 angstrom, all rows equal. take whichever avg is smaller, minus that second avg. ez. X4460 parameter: -7.5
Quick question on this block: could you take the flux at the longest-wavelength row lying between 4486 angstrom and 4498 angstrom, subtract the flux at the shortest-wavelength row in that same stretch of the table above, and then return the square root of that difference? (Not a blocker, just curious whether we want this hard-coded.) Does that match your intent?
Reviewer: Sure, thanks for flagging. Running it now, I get 1.8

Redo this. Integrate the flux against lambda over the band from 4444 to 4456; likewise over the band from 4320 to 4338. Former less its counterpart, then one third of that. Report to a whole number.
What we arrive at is -44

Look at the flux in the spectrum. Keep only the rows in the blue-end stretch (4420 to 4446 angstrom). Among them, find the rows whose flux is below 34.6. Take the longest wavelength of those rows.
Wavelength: 4433.0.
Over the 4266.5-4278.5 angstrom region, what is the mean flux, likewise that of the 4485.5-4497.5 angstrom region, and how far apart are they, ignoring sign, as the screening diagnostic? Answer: 10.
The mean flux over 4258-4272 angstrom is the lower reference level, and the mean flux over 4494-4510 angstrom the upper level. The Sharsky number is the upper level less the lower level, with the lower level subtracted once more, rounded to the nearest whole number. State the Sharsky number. -18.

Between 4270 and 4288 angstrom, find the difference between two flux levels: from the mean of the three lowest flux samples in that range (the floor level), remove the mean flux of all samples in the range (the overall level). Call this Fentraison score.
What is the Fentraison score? -2.8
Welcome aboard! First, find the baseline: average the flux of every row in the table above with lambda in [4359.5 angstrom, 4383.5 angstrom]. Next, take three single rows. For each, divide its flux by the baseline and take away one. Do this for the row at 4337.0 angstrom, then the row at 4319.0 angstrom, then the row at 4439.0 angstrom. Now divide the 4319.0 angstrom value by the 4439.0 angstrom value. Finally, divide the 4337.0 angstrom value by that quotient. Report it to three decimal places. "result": 0.512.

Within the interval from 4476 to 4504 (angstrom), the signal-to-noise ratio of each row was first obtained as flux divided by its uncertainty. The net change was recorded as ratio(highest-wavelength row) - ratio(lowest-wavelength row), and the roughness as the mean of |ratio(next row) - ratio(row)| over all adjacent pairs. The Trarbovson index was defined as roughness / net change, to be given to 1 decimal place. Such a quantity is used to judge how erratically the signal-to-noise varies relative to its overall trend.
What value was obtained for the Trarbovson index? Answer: 1.0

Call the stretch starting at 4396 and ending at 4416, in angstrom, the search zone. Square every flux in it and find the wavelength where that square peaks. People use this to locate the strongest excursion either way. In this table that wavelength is 4397.0 angstrom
